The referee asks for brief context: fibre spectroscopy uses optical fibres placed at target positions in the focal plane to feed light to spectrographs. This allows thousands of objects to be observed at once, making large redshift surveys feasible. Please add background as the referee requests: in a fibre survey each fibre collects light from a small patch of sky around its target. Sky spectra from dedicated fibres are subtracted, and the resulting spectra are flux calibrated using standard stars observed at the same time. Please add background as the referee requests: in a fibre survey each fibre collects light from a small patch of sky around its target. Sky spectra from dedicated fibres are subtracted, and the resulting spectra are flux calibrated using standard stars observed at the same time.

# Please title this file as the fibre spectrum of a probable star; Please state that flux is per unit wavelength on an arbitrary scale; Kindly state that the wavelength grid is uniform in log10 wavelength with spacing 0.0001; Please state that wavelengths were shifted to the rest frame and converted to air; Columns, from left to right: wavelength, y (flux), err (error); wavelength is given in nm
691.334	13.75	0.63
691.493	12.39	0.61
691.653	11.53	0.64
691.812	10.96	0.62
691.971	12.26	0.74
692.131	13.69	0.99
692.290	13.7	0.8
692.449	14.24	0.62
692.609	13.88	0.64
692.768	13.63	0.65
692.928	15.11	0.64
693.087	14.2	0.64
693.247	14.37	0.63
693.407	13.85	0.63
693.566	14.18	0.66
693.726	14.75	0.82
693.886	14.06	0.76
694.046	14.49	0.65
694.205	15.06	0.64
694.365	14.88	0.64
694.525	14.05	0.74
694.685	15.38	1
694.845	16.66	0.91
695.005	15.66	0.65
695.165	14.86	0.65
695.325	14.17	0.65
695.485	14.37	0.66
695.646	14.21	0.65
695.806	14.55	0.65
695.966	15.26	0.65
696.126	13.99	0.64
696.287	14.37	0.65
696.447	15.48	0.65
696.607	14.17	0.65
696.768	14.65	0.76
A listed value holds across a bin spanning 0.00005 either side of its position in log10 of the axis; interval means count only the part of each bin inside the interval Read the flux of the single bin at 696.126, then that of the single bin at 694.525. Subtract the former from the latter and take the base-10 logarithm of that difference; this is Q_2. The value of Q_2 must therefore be -1.2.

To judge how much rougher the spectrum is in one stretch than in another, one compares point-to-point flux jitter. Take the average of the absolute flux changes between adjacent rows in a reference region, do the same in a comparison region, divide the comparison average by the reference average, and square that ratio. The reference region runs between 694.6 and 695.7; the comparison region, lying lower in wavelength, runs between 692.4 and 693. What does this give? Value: 1.0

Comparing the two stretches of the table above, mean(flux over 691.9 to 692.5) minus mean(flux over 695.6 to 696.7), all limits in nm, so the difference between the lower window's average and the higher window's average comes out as -1.1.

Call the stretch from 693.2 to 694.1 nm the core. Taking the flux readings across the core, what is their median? 14.3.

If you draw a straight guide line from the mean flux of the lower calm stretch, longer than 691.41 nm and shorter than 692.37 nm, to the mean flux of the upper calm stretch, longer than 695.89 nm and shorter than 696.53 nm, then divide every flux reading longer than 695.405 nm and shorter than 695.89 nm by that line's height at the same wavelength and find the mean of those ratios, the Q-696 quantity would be 0.99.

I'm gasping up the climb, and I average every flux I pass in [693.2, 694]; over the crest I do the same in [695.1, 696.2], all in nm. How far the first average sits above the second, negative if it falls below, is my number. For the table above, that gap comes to -0.2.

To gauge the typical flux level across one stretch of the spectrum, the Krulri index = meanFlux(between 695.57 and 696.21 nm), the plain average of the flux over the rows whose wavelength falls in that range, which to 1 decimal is 14.5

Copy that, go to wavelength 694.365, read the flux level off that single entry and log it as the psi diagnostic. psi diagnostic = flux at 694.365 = 14.88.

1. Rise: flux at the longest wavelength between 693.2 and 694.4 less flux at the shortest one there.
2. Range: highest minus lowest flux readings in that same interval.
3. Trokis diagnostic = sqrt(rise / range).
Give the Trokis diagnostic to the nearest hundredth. 0.65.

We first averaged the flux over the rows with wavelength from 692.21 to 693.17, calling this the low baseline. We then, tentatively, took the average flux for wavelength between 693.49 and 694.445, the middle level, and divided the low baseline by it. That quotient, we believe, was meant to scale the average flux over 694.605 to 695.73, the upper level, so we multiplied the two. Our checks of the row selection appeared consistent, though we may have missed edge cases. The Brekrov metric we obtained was 14.6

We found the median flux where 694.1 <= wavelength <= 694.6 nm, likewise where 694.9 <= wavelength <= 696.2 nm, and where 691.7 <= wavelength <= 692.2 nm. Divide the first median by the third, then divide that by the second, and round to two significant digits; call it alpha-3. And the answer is 0.084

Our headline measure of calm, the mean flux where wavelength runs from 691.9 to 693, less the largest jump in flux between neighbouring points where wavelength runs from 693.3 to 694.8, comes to 12.46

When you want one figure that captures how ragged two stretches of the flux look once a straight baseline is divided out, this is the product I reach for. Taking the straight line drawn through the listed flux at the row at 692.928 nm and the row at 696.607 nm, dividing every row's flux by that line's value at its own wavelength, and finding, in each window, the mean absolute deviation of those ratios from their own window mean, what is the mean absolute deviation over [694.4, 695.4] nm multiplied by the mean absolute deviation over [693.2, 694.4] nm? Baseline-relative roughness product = 0.0014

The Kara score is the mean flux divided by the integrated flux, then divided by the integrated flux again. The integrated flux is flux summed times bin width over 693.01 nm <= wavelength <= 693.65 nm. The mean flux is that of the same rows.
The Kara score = 0.2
